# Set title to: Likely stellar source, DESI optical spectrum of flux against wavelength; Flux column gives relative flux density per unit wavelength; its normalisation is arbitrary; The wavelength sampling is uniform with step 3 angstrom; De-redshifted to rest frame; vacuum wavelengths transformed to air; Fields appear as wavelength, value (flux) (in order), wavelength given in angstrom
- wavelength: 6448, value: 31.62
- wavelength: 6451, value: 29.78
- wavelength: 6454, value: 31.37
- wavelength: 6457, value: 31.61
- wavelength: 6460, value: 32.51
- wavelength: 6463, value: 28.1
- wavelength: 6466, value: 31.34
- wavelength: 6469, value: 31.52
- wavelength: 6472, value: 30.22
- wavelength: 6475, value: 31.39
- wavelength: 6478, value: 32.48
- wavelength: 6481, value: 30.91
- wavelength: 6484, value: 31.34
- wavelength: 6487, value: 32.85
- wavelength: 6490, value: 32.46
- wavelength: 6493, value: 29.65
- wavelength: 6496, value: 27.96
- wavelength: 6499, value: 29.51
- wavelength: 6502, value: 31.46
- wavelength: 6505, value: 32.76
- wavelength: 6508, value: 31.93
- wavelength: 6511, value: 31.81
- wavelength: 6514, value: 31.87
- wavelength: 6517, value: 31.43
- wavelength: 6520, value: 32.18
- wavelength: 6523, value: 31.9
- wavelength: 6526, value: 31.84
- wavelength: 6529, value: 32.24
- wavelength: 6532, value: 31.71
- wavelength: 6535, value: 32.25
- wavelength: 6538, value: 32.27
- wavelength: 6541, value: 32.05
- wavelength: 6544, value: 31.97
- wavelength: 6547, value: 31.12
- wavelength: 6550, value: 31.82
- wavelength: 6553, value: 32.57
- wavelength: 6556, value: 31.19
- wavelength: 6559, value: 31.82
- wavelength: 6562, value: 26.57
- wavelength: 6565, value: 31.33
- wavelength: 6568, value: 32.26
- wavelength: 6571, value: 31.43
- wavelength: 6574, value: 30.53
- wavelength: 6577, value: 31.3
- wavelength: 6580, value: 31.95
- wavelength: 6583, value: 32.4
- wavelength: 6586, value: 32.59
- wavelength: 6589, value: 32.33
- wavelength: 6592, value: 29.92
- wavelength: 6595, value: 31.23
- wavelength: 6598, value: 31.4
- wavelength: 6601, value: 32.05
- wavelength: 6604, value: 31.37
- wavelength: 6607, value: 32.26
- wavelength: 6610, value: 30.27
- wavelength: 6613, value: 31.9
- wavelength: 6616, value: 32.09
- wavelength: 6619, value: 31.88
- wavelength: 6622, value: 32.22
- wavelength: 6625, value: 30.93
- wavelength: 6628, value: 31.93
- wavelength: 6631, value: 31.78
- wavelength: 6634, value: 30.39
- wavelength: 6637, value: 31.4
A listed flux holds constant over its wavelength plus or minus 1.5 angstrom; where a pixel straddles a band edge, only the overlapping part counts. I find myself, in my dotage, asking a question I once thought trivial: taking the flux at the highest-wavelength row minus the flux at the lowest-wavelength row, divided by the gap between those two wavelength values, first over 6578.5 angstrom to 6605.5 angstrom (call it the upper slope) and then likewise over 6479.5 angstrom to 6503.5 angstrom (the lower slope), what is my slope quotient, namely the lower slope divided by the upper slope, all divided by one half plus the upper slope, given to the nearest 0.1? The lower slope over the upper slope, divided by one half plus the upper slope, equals -2.3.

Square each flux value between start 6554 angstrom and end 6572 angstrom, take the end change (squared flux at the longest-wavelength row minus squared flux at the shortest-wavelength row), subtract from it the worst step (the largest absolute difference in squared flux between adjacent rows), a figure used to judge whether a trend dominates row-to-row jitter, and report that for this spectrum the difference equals -292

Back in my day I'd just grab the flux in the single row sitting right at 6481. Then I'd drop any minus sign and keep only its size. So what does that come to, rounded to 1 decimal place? 30.9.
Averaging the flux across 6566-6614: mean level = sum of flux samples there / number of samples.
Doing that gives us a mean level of 31.6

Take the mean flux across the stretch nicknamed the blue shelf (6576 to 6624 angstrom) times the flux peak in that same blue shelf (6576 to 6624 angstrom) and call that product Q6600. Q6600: 1033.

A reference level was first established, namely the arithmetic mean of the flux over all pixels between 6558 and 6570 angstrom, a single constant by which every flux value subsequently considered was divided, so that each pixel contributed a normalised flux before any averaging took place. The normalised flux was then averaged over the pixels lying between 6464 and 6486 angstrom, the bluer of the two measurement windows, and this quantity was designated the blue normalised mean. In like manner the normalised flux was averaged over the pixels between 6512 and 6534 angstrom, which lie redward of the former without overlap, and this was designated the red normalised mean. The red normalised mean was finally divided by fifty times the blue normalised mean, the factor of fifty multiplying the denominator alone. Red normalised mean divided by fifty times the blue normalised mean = 0.0204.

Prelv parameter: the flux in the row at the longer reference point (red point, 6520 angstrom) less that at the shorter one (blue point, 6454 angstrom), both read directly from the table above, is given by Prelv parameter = 0.81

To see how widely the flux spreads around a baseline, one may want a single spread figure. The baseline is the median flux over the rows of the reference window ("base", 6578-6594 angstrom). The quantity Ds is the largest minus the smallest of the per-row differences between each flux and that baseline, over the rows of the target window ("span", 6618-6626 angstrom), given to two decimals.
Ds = 1.29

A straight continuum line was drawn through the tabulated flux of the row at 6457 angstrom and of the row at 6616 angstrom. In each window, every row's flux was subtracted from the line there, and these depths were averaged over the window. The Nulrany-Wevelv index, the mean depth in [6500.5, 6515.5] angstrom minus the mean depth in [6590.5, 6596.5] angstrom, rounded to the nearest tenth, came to -1.6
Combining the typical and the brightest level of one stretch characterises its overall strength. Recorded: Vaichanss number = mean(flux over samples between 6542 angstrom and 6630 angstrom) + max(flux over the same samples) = 64.1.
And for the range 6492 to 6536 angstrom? 64.1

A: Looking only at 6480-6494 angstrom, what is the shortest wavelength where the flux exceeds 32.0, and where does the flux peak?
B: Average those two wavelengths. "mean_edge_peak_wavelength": 6487.0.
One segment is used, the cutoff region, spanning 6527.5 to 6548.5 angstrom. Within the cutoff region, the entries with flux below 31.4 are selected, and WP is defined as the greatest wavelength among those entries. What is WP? 6547 angstrom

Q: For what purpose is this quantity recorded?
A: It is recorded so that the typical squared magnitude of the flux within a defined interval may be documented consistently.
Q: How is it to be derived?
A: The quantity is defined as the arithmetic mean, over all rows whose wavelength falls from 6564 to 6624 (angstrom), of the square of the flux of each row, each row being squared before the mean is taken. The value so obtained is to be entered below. 1001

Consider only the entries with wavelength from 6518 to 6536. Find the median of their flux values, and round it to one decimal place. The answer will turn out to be 32.0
